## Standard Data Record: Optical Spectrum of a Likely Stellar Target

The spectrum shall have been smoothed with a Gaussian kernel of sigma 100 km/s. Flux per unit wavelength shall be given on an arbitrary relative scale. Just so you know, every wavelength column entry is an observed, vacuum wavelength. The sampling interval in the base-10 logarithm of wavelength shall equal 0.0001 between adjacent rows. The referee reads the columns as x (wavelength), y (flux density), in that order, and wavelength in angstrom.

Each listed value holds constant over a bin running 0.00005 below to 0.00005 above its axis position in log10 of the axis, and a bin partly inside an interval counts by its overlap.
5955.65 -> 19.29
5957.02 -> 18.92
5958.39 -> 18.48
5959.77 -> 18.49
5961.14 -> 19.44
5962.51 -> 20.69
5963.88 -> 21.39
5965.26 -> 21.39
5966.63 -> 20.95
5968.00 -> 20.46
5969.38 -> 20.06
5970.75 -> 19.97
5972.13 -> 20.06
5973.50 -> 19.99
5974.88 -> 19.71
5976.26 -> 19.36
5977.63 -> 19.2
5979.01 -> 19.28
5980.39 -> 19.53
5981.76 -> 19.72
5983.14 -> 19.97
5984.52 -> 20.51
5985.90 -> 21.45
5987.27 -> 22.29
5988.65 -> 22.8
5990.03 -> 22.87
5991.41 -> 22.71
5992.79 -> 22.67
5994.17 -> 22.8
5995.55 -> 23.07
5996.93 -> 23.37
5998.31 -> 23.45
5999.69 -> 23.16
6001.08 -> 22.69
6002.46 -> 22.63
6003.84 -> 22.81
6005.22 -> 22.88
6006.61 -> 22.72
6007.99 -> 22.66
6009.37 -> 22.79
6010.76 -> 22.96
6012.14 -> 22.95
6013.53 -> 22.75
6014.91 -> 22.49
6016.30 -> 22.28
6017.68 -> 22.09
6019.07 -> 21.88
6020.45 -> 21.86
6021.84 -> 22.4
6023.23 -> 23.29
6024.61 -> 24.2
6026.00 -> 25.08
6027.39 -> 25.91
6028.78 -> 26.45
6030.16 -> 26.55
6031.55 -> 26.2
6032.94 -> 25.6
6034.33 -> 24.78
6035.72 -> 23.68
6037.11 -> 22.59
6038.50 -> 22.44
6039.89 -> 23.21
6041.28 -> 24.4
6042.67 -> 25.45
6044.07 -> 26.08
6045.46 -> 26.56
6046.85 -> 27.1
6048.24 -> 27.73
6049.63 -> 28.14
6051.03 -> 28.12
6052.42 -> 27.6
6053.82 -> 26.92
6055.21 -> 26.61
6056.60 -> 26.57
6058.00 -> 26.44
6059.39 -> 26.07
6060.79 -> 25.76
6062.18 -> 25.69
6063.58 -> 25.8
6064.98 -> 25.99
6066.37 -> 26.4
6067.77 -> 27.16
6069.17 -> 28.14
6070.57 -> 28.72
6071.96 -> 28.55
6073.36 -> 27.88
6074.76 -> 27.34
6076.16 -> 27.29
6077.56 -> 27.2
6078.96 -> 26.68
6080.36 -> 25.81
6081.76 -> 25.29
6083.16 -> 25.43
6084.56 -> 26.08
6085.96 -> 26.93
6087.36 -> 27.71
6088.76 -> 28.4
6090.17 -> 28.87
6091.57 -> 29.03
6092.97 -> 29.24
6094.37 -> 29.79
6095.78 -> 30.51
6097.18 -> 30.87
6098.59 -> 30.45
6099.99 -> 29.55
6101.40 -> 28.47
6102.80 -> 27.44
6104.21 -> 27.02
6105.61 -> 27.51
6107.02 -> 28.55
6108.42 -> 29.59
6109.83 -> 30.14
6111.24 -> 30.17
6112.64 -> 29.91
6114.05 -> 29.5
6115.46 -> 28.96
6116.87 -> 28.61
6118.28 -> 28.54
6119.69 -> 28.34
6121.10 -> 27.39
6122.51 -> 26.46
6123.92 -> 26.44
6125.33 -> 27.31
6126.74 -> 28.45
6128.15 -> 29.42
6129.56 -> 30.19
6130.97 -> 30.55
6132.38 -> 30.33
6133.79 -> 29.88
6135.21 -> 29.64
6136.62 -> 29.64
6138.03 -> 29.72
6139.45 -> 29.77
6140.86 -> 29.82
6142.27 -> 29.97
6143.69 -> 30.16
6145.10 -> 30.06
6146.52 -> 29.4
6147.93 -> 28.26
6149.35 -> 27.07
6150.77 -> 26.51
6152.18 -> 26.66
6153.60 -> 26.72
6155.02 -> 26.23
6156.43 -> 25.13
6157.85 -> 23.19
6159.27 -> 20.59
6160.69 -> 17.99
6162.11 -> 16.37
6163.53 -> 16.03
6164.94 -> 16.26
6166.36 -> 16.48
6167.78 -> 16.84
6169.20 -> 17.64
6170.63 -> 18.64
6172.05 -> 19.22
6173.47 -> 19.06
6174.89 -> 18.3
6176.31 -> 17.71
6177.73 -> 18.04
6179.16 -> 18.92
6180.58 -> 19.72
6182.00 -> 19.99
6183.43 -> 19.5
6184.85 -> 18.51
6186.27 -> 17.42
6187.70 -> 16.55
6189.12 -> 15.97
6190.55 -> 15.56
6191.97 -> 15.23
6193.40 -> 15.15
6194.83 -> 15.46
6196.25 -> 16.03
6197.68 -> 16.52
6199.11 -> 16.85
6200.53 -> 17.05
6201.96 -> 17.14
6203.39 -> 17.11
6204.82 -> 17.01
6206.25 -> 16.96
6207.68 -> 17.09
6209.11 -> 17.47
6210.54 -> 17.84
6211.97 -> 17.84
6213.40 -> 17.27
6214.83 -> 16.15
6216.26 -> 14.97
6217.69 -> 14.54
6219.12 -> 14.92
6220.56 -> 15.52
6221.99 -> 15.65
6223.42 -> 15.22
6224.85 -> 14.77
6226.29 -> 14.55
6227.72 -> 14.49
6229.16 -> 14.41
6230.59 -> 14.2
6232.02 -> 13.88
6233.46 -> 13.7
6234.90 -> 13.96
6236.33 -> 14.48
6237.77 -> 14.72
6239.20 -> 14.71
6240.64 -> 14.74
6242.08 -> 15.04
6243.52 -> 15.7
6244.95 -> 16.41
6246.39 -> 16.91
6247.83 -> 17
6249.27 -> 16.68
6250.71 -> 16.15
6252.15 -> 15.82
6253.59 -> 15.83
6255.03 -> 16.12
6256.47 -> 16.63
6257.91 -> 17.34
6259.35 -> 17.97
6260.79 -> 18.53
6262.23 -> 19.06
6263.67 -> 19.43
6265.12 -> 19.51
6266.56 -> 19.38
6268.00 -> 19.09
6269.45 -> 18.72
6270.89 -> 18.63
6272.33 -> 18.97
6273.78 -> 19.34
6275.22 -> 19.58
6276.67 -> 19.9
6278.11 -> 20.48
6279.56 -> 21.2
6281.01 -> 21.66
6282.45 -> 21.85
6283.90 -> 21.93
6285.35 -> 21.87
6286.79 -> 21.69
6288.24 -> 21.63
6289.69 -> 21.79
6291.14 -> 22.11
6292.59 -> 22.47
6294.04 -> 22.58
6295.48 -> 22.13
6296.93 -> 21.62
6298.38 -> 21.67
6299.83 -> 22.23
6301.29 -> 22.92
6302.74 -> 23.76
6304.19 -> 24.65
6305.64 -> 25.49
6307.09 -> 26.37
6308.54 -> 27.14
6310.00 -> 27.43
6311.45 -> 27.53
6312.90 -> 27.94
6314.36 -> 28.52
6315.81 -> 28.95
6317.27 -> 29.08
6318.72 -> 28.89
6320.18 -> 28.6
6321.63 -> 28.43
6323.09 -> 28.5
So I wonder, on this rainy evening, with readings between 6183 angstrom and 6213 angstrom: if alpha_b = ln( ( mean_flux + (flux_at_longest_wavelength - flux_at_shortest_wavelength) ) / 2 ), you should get 2.03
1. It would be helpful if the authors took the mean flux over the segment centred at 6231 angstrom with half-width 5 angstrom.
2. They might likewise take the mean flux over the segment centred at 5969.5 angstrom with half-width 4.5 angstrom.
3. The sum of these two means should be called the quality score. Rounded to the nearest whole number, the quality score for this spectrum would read 35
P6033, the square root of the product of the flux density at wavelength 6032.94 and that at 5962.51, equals 23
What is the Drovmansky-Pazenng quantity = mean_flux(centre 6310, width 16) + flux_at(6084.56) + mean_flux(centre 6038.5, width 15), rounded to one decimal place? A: 77.7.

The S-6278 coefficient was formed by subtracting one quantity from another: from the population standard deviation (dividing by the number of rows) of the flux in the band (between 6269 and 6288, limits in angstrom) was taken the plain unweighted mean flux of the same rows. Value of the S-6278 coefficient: -19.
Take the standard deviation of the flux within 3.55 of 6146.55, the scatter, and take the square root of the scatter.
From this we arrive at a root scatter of 1.1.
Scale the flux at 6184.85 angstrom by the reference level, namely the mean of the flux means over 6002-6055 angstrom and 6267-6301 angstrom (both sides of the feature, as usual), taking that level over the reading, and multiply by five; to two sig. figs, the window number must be 6.1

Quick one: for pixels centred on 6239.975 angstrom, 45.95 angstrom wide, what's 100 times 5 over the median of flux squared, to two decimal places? 2.12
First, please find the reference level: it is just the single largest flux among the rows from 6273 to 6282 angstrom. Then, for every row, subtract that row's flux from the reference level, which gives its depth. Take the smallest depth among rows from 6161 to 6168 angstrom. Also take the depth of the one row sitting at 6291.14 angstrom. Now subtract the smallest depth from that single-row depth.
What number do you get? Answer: -5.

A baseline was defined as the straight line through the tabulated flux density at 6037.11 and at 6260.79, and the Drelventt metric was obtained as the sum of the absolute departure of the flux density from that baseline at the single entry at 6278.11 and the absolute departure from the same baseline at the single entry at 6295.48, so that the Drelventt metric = 6.5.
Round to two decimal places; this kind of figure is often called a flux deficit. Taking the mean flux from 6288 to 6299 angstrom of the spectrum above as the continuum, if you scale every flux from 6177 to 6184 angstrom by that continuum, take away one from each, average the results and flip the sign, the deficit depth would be 0.13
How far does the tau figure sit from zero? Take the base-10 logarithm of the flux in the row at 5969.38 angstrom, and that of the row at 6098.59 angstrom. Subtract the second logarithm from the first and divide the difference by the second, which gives -0.12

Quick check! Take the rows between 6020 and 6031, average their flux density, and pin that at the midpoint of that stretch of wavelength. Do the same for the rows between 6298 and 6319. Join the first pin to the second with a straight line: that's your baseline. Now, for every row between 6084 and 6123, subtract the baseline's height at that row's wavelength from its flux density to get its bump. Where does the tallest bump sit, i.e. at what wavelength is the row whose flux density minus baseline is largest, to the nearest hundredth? 6097.18 angstrom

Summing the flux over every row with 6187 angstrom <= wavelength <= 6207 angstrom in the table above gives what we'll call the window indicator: 229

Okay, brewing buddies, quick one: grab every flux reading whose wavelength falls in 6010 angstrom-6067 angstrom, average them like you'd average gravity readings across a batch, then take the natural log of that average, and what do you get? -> 3.22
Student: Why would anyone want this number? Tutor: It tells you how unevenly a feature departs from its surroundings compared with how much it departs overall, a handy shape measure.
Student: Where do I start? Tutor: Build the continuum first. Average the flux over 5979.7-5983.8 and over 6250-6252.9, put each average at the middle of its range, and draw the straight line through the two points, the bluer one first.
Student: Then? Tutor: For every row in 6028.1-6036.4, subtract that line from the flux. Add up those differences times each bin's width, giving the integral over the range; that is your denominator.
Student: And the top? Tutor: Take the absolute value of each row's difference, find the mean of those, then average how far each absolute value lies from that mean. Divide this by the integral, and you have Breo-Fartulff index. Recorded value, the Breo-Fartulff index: 0.02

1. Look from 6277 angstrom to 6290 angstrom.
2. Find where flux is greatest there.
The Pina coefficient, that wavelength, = 6283.90 angstrom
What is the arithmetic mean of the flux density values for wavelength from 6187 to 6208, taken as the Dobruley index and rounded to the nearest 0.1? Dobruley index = 16.4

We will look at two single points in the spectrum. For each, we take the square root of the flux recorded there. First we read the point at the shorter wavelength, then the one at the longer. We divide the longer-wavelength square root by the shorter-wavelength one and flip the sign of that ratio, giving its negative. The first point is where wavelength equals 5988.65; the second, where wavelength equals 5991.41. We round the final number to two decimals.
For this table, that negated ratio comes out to -1.00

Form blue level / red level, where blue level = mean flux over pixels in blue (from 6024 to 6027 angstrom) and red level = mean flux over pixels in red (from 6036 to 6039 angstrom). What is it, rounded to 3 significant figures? 1.09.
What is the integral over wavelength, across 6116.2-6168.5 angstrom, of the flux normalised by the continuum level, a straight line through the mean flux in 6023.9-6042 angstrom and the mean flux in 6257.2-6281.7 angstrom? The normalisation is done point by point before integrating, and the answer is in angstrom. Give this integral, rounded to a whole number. 62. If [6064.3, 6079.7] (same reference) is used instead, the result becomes 18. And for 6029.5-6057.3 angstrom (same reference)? 29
